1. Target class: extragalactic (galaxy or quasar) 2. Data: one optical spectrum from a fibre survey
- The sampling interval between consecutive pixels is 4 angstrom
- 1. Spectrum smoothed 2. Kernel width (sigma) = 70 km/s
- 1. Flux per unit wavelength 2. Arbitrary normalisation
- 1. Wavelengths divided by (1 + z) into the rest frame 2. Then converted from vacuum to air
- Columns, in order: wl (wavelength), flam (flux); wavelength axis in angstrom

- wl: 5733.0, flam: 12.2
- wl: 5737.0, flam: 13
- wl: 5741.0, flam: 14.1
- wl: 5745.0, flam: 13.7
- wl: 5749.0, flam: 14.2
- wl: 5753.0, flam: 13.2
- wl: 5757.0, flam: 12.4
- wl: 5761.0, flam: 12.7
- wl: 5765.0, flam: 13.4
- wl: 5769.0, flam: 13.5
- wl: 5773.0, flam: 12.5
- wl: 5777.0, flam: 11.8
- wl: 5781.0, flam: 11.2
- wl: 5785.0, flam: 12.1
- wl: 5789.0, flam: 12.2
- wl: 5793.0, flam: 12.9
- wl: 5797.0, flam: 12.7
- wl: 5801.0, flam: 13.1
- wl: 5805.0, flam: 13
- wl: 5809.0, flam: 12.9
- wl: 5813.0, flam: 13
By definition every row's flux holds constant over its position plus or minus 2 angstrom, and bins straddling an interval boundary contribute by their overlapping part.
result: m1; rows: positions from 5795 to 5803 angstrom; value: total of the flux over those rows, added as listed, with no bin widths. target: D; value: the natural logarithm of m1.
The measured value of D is 3.25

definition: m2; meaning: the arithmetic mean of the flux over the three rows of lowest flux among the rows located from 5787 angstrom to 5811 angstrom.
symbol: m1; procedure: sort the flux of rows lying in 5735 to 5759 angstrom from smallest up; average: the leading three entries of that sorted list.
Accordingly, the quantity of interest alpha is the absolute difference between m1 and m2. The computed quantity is 0.3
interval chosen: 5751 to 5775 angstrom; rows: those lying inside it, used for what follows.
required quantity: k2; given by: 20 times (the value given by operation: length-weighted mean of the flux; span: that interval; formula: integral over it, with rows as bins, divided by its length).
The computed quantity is 259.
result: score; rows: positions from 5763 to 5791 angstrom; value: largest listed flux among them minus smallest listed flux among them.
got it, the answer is 2.3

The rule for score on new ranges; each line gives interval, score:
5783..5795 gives 0.8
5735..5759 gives 1.8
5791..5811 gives 0.4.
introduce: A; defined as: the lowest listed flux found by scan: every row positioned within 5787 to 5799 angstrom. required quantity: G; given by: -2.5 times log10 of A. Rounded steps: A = 12.2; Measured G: -2.72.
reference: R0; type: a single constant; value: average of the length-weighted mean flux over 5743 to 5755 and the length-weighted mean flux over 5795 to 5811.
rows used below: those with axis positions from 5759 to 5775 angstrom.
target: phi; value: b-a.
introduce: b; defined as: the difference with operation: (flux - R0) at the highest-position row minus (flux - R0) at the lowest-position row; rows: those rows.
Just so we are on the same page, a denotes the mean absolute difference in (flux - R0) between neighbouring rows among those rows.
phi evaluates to -0.8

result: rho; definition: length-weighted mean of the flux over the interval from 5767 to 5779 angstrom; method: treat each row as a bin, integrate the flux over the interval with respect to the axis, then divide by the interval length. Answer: 12.6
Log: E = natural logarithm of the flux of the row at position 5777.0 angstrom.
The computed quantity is 2.47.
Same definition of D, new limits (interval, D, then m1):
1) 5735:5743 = 3.30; 27.1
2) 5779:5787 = 3.15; 23.3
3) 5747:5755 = 3.31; 27.4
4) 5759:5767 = 3.26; 26.1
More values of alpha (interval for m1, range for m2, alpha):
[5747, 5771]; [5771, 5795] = 1.1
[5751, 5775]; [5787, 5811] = 0.1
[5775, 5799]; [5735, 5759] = 1.2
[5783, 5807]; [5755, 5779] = 0.1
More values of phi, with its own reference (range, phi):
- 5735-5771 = -0.1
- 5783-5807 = 0.6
